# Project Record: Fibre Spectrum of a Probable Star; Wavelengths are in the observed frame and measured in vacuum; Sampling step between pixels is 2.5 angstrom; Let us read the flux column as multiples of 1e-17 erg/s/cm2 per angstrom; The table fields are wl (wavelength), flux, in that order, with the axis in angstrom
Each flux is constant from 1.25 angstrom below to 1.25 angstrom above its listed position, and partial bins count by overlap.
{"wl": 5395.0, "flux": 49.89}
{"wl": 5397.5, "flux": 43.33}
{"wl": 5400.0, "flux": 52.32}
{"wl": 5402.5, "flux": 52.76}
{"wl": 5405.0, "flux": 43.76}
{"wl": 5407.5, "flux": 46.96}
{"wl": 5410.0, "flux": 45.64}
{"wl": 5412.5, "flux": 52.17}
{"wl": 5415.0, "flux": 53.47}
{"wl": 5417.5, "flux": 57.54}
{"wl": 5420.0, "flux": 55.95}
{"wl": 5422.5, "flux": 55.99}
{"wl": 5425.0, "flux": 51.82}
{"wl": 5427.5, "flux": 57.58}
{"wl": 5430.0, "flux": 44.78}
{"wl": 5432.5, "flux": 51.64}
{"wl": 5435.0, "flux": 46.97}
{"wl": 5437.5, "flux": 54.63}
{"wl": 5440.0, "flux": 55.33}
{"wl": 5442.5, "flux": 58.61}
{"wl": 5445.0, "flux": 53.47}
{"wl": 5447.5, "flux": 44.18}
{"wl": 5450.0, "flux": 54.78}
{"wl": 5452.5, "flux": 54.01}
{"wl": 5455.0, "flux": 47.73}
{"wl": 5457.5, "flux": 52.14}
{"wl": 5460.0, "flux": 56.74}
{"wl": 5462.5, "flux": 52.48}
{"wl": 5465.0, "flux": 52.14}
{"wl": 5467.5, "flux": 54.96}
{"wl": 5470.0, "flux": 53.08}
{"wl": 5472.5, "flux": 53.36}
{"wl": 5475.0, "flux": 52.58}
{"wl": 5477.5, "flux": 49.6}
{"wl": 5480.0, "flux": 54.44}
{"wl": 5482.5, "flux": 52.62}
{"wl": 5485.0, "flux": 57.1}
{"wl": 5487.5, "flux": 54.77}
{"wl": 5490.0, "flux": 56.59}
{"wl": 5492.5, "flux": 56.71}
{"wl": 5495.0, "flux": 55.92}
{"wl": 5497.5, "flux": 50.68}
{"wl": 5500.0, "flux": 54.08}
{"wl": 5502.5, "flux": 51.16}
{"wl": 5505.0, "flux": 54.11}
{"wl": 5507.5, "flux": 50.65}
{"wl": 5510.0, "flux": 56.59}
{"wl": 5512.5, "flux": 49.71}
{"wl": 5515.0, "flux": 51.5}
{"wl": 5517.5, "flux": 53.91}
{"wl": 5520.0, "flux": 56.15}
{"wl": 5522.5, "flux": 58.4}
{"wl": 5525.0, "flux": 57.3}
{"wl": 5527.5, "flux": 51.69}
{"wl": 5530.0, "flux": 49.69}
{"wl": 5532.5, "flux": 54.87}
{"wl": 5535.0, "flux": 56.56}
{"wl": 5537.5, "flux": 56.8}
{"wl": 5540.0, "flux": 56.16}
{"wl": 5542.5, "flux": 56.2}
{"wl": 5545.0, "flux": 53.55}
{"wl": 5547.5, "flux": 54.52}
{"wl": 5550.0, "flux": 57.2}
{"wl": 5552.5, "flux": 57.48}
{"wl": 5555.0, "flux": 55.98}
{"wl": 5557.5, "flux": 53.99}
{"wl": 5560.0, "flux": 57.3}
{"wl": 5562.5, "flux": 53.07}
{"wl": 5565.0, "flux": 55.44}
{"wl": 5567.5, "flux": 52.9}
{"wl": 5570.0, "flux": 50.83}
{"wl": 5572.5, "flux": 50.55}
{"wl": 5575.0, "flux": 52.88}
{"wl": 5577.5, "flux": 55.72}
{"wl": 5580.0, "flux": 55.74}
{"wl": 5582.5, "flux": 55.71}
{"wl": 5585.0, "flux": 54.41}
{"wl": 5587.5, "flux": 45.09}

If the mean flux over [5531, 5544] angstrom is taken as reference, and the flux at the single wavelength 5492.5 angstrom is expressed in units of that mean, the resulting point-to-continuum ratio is 1.01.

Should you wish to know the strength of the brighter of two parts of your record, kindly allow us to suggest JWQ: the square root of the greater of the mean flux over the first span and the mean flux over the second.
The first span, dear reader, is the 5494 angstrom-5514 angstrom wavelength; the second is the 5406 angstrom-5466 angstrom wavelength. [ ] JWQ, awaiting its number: 7.27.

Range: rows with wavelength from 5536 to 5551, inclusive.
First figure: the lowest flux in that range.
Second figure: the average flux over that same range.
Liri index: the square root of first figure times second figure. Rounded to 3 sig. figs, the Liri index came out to 54.6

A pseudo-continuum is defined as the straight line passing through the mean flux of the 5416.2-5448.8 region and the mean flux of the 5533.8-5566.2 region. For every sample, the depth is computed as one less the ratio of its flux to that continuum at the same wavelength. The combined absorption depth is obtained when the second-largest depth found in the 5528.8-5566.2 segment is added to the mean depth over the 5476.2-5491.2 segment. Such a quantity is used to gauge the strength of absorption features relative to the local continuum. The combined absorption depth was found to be 0.052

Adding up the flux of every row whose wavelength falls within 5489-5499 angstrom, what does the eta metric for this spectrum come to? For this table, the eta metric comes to 220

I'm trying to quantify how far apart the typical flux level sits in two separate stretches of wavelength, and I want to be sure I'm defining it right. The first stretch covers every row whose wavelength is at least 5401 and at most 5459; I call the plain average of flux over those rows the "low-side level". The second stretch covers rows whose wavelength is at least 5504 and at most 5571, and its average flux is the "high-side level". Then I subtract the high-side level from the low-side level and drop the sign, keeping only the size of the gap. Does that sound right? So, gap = 2.7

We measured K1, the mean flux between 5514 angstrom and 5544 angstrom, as 55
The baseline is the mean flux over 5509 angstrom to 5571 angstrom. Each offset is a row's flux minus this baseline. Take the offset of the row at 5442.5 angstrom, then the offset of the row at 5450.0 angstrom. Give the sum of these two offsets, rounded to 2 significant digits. 4.0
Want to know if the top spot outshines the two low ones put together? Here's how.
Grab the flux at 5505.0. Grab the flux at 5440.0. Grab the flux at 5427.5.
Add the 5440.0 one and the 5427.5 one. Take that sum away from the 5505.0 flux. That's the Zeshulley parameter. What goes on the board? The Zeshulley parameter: -59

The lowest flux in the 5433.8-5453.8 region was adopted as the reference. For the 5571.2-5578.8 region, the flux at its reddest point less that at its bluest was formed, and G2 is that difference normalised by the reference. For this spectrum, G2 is 0.117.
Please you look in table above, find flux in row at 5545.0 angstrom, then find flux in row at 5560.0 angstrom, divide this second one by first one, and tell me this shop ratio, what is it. 1.07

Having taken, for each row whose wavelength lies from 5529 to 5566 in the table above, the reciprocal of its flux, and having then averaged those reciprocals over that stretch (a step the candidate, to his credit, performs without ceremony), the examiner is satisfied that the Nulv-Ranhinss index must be 0.0181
